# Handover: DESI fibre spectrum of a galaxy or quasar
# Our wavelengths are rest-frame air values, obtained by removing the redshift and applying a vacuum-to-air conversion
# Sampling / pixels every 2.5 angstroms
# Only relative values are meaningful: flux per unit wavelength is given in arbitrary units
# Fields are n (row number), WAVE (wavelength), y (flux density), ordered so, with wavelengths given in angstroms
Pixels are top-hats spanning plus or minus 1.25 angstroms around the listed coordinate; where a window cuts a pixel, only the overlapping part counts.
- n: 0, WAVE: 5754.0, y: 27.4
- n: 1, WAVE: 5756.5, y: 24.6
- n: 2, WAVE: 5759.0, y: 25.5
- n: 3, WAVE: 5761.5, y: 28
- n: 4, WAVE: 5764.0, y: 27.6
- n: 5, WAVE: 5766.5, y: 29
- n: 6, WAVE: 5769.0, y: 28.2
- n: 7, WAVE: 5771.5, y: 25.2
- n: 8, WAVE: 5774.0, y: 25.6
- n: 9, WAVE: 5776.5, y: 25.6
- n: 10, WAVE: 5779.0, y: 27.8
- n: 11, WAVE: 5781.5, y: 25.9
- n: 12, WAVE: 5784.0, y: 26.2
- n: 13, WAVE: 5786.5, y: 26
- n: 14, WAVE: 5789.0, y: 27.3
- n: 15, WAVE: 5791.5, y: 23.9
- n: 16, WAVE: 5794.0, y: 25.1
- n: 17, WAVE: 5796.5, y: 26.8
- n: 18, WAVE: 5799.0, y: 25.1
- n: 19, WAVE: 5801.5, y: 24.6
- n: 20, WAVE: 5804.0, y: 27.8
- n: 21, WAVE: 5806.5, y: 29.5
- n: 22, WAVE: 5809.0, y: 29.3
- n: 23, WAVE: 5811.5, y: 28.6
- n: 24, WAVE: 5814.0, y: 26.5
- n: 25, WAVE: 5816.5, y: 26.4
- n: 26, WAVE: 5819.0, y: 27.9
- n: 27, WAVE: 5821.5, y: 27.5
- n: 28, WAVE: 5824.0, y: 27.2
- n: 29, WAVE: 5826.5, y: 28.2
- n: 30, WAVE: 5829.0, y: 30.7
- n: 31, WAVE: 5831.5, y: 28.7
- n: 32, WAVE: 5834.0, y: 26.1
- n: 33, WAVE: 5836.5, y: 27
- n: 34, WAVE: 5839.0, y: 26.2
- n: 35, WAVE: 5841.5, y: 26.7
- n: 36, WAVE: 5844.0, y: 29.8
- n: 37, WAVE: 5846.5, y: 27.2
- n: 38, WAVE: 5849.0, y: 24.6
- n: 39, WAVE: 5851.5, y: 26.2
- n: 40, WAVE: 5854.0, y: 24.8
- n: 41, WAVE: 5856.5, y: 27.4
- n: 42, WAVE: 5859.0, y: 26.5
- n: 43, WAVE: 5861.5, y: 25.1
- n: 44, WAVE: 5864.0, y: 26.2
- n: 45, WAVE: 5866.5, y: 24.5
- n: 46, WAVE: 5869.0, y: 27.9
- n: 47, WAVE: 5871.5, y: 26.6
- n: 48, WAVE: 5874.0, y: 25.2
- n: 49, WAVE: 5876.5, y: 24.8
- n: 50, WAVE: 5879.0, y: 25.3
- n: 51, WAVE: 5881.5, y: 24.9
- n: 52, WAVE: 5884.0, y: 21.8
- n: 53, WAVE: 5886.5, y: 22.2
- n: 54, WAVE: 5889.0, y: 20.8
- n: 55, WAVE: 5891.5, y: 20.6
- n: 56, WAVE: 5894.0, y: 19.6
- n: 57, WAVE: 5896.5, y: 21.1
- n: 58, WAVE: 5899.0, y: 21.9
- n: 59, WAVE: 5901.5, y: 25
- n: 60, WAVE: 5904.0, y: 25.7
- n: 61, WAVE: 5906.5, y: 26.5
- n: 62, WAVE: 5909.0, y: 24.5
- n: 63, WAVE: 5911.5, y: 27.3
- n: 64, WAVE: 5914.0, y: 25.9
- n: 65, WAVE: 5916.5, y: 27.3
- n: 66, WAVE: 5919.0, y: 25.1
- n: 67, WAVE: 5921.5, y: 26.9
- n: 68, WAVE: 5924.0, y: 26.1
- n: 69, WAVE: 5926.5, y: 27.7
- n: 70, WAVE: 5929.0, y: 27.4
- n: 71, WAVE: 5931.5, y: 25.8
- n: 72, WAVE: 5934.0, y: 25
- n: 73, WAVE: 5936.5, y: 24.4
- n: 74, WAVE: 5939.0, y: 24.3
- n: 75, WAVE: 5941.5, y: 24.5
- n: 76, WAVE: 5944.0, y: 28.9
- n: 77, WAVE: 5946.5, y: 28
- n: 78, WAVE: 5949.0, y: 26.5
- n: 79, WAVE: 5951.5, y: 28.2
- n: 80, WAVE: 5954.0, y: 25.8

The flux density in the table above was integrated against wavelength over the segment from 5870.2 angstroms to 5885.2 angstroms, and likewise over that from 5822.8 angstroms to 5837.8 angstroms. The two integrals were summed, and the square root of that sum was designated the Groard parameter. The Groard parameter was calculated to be 28.1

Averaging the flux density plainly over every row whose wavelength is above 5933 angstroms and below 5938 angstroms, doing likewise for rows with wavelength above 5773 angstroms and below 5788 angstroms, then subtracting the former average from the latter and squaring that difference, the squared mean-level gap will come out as 2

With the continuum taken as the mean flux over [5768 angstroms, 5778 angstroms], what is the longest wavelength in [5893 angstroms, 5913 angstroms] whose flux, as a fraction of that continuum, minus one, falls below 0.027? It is 5909.0 angstroms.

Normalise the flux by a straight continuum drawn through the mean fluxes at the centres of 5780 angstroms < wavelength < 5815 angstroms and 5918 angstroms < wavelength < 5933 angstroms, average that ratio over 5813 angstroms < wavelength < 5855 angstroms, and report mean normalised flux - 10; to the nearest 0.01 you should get -8.98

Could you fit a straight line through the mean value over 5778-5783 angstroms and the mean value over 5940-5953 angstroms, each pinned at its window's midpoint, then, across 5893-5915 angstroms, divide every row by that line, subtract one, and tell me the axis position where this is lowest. 5894.0 angstroms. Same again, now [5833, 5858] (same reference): 5849.0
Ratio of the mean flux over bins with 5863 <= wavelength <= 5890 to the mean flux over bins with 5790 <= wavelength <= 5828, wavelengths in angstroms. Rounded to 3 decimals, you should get 0.911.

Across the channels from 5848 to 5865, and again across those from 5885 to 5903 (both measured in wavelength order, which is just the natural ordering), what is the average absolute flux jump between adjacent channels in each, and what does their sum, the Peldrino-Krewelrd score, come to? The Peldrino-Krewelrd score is 2.83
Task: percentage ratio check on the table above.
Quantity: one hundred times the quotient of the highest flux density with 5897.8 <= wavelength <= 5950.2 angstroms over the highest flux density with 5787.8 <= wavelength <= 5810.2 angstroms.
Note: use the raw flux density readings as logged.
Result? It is 98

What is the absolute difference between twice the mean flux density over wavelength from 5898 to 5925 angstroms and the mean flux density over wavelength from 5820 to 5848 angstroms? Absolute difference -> 24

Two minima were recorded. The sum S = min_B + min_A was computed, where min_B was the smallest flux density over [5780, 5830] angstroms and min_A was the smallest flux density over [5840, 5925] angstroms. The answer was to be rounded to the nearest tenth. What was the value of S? 43.5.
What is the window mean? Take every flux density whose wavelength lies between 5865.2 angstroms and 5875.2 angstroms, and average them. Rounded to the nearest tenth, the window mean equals 26.1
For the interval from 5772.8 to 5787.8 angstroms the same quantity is 26.2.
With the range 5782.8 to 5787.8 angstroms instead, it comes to 26.1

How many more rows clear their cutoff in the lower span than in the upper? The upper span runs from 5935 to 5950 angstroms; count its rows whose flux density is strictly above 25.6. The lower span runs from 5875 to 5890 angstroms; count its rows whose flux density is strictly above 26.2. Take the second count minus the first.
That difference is -3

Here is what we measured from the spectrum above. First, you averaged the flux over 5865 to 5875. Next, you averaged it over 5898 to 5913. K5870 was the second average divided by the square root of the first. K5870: 4.9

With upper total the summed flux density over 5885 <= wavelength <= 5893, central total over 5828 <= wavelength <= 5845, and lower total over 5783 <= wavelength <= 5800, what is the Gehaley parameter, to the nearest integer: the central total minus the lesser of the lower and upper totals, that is 132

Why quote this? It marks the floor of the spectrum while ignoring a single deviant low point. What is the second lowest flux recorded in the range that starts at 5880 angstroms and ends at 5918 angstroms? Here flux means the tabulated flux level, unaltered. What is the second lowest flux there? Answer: 20.6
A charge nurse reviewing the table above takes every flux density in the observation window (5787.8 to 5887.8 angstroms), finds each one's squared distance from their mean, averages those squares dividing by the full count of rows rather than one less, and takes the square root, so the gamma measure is 1.9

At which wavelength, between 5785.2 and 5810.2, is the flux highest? 5806.5 angstroms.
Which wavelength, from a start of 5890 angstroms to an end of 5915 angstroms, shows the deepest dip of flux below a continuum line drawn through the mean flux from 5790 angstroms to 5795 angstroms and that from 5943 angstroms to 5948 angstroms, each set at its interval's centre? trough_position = 5894.0 angstroms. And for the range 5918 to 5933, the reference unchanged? 5919.0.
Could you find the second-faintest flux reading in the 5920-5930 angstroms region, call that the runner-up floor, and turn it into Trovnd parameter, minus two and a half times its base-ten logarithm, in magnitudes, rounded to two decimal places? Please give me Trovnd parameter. -3.57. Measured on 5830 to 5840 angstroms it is -3.55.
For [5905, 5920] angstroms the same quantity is -3.50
